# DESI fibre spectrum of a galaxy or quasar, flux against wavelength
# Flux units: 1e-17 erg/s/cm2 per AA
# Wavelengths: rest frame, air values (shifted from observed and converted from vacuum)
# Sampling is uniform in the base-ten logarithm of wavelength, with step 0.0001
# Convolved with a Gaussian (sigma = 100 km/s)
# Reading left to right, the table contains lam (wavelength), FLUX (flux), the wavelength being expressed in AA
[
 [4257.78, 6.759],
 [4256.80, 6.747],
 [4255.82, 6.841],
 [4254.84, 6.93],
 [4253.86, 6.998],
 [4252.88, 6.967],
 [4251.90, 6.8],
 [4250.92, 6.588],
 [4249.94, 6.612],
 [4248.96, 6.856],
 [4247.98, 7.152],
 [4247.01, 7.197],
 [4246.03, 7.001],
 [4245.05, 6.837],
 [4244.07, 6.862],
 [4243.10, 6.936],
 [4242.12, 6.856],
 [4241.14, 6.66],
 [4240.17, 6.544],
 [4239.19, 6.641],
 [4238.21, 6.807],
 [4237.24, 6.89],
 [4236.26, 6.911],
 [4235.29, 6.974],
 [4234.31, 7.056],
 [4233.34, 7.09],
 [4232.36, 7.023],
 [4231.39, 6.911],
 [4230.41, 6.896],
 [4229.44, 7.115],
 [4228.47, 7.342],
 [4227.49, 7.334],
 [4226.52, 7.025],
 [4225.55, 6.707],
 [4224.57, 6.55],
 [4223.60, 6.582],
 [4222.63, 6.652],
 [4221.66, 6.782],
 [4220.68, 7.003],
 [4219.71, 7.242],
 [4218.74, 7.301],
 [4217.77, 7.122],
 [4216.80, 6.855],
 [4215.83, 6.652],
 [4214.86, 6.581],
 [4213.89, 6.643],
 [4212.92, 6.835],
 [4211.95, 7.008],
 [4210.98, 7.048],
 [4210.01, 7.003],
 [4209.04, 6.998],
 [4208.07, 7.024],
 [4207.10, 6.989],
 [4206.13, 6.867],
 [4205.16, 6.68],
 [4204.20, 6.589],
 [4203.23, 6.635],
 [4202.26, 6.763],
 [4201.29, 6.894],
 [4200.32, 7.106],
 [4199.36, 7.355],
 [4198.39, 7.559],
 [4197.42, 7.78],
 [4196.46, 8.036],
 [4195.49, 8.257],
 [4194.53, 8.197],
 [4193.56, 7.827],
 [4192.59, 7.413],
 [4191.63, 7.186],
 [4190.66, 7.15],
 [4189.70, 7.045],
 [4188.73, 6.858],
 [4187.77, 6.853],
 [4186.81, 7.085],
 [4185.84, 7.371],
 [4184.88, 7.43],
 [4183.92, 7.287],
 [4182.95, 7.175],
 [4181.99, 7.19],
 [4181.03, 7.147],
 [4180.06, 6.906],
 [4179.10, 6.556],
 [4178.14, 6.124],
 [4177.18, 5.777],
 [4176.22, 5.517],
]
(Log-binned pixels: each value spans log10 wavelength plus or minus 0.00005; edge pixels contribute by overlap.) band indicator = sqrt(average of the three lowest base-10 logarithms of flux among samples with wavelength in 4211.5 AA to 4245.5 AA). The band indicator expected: 0.9038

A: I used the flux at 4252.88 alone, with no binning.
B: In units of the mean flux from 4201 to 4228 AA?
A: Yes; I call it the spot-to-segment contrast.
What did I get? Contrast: 1.014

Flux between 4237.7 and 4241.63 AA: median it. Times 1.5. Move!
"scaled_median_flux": 10.0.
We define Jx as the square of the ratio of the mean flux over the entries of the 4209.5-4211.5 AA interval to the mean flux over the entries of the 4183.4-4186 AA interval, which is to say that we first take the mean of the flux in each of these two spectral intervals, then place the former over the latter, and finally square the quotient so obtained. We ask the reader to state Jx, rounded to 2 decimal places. 0.91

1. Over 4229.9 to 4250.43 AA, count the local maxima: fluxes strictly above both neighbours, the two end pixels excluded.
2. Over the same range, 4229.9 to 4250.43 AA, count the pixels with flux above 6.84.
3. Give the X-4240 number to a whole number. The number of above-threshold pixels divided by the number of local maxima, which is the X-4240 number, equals 5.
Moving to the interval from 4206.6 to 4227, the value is 4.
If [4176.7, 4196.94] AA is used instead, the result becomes 6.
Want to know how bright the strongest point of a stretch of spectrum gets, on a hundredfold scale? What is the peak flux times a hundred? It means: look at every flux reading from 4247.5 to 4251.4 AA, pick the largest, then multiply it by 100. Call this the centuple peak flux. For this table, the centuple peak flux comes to 715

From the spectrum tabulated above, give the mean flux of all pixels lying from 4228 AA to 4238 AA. 7.02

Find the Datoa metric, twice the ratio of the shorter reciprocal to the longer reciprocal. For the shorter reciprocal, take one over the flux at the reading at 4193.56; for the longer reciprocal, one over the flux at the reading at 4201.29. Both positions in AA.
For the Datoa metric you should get 1.8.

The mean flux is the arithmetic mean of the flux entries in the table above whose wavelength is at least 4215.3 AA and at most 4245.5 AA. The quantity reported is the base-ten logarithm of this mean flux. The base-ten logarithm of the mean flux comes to 0.839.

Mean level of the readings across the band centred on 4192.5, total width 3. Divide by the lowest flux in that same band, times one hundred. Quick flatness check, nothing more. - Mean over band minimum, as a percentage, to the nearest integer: 104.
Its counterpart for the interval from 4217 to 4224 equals 106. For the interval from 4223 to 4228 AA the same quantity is 104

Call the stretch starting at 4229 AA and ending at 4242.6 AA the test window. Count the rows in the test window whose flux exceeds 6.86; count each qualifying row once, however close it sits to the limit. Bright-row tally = 9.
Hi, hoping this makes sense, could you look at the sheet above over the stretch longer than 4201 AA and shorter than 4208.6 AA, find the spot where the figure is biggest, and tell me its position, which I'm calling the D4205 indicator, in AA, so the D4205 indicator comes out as 4208.07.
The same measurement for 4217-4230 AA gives 4228.47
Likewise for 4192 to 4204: 4195.49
